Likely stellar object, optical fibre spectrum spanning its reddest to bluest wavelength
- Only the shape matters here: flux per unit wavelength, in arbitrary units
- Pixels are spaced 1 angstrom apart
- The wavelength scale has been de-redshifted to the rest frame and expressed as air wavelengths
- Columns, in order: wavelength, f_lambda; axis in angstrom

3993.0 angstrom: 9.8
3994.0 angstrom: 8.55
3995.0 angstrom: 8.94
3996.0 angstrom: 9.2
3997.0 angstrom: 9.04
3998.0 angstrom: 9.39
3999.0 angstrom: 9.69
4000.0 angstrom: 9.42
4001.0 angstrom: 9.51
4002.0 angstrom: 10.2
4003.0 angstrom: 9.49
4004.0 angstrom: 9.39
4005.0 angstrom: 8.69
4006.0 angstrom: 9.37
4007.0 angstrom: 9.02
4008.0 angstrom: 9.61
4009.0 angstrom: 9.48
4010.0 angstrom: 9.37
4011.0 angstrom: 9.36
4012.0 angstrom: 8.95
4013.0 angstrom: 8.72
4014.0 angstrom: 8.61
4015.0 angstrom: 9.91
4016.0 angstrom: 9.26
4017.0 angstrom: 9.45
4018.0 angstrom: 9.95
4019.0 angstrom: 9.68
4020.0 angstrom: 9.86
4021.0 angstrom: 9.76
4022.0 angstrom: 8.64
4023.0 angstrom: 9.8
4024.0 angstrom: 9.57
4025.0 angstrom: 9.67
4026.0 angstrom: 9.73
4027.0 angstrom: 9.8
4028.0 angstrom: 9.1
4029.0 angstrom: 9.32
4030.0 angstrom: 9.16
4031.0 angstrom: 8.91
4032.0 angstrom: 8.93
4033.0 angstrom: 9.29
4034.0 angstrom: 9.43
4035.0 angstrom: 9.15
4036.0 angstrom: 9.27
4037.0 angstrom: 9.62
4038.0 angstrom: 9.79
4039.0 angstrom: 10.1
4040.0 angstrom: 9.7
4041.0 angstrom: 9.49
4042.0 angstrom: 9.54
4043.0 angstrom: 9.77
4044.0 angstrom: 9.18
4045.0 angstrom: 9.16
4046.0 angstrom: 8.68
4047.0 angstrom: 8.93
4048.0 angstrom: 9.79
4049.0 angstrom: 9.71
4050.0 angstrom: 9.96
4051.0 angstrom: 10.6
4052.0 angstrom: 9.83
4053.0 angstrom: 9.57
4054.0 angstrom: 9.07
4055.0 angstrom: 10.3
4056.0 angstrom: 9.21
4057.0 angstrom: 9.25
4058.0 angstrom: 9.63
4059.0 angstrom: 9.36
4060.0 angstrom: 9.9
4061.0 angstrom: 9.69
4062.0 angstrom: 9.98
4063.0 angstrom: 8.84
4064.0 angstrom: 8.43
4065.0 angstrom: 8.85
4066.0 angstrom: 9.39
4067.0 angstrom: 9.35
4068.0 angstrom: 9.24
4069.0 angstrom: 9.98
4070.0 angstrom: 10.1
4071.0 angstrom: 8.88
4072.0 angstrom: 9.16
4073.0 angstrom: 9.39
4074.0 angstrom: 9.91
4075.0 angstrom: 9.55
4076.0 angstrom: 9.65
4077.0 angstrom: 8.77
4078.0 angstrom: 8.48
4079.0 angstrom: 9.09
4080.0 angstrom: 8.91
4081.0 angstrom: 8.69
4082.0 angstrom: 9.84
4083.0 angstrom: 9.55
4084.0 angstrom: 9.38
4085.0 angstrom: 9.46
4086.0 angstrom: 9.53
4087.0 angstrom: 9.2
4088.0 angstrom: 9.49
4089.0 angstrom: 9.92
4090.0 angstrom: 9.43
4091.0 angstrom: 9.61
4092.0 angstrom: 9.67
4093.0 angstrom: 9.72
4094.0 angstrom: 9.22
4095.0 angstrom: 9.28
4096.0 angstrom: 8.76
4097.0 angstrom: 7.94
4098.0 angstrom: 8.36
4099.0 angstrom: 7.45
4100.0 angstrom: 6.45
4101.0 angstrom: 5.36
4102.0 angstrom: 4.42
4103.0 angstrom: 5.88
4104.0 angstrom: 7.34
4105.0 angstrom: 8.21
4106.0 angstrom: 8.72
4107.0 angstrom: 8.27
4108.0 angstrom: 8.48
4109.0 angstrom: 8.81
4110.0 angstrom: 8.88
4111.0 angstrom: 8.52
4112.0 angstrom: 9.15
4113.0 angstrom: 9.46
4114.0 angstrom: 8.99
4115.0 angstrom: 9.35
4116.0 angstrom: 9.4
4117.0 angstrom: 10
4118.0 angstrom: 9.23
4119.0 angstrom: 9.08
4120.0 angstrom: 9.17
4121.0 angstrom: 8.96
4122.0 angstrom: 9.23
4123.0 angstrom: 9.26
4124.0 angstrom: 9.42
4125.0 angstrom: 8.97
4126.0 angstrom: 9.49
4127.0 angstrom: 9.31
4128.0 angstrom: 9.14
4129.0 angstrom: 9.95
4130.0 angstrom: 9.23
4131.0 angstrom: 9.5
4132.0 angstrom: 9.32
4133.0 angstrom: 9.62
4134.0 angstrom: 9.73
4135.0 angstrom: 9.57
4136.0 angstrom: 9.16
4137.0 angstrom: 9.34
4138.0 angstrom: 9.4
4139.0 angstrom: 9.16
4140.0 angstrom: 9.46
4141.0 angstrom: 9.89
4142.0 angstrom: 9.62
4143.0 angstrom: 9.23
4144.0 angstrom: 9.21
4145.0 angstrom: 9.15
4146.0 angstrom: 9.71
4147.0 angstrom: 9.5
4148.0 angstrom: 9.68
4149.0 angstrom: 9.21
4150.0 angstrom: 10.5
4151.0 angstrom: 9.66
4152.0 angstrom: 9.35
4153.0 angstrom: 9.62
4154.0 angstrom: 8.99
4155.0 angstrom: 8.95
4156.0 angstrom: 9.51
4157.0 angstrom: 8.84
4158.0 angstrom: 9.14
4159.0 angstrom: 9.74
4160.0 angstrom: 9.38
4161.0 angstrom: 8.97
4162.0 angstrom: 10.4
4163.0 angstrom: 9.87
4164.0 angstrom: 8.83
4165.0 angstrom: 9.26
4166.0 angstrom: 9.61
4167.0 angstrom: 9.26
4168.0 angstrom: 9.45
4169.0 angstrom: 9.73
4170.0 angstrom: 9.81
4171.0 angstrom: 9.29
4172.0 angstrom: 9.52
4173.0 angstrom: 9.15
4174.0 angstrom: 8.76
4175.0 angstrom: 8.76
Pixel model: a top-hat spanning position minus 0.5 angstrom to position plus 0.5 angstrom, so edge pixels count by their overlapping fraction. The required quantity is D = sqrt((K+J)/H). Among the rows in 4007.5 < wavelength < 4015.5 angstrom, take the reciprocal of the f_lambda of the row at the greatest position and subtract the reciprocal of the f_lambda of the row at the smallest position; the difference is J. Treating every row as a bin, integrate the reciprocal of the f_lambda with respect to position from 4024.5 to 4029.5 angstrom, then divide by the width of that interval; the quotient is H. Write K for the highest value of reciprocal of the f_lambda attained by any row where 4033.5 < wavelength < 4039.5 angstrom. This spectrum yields 1.01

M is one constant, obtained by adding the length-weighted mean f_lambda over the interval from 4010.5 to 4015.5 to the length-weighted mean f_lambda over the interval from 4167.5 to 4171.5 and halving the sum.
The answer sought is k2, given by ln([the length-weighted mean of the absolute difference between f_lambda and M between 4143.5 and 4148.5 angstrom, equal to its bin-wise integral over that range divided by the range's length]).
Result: -1.4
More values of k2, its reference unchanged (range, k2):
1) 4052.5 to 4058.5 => -1.1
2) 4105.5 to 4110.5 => -0.3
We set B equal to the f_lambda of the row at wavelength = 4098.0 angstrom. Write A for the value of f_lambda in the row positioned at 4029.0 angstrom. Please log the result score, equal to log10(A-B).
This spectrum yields 0.0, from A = 9.32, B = 8.36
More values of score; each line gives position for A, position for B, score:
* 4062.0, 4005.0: 0.1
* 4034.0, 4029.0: -1.0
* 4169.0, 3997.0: -0.2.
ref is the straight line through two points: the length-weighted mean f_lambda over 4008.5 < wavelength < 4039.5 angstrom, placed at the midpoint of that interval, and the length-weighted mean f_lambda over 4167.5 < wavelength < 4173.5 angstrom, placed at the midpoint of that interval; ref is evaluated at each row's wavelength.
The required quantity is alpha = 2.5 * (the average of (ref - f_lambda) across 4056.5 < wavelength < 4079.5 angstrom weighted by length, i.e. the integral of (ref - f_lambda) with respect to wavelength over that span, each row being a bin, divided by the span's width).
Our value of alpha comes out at 0.2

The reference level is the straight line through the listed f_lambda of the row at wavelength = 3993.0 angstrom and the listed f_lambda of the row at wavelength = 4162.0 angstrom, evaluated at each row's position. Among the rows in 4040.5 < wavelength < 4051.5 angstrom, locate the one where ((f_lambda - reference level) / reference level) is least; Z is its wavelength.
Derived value 4046.0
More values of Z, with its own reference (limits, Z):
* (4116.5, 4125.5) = 4125.0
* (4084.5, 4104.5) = 4102.0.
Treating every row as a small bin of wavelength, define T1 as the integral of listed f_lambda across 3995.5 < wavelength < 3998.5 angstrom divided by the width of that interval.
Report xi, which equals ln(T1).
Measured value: 2.22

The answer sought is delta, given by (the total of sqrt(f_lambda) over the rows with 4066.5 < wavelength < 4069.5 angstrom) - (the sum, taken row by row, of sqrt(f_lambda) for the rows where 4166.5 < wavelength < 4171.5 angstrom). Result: -6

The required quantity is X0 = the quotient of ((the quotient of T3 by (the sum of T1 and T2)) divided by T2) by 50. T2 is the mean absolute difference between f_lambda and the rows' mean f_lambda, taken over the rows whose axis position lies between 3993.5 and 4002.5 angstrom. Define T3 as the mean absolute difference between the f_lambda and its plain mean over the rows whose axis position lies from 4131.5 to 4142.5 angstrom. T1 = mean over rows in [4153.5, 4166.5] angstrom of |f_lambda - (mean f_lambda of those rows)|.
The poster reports 0.015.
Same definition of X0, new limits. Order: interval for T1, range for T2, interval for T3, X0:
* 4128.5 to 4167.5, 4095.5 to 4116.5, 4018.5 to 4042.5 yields 0.004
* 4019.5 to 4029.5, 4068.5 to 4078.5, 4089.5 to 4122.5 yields 0.055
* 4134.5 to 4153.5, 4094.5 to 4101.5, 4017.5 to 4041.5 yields 0.004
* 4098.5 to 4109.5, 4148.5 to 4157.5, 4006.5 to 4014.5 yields 0.011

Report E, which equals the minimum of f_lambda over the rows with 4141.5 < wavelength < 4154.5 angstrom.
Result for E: 8.99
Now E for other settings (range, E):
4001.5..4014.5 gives 8.61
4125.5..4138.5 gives 9.14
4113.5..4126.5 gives 8.96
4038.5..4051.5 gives 8.68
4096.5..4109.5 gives 4.42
